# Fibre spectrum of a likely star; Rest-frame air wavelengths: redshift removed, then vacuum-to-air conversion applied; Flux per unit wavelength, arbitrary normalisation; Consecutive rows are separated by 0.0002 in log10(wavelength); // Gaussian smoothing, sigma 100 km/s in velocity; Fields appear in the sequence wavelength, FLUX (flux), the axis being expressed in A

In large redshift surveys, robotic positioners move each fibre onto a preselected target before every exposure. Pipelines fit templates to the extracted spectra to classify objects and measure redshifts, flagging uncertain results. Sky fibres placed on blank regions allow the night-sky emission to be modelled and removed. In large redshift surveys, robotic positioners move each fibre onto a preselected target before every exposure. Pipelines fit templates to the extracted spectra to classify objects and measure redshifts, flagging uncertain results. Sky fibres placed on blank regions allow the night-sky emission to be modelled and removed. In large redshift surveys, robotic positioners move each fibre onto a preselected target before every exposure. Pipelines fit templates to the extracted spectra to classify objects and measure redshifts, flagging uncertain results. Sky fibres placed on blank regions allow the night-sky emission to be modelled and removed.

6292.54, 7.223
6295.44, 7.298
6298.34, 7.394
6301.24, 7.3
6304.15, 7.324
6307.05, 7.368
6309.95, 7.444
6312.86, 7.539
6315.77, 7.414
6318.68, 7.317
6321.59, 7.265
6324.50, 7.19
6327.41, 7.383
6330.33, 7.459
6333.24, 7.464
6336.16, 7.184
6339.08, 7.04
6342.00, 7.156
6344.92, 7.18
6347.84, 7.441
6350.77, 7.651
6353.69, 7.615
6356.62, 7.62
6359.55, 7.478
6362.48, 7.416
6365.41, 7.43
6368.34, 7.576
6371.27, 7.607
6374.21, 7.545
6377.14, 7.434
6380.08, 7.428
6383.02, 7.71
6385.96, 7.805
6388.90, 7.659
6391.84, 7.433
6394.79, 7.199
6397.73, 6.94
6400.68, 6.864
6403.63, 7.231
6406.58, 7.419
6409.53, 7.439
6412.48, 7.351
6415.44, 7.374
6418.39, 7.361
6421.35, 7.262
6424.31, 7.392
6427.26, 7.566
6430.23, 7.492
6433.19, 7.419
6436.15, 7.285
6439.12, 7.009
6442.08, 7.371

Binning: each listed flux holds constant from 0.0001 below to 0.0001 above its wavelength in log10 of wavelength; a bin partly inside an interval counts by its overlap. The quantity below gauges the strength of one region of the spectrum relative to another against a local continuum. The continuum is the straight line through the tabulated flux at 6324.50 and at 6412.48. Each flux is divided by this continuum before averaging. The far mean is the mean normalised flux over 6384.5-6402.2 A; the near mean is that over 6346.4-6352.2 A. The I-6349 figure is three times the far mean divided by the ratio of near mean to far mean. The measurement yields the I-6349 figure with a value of 2.88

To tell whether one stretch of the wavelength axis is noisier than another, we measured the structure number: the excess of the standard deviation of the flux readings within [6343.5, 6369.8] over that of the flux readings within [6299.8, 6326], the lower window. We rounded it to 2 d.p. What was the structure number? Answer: 0.04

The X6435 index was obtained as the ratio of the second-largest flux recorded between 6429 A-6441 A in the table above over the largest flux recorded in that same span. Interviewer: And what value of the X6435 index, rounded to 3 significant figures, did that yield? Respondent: 0.990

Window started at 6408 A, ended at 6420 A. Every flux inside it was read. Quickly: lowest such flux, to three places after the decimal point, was 7.351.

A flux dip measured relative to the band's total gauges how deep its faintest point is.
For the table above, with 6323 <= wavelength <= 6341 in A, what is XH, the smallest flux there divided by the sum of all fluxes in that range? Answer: 0.16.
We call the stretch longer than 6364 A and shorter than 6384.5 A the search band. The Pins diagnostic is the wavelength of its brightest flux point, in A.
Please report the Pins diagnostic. 6383.02 A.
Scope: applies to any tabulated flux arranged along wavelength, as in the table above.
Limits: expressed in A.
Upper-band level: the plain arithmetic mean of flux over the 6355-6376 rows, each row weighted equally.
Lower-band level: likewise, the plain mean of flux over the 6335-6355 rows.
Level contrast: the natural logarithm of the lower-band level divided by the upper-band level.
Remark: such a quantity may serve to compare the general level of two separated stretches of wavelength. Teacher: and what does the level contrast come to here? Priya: -0.027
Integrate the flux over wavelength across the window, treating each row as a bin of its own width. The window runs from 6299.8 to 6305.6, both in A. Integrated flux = 42.4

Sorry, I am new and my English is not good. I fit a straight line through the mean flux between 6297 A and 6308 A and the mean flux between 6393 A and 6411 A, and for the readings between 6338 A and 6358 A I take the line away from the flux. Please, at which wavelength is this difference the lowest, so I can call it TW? 6339.08 A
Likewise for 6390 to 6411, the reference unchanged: 6400.68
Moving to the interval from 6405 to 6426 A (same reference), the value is 6421.35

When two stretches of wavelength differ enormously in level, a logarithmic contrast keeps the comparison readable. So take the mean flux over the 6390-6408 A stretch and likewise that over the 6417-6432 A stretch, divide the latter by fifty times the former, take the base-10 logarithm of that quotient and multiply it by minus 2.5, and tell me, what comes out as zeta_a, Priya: 4.21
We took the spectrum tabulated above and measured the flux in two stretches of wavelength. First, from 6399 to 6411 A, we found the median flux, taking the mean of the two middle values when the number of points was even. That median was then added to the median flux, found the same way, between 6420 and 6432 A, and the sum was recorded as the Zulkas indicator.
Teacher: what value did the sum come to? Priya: 14.77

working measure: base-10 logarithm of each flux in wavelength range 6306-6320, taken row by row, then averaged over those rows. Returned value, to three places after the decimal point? 0.870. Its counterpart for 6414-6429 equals 0.869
